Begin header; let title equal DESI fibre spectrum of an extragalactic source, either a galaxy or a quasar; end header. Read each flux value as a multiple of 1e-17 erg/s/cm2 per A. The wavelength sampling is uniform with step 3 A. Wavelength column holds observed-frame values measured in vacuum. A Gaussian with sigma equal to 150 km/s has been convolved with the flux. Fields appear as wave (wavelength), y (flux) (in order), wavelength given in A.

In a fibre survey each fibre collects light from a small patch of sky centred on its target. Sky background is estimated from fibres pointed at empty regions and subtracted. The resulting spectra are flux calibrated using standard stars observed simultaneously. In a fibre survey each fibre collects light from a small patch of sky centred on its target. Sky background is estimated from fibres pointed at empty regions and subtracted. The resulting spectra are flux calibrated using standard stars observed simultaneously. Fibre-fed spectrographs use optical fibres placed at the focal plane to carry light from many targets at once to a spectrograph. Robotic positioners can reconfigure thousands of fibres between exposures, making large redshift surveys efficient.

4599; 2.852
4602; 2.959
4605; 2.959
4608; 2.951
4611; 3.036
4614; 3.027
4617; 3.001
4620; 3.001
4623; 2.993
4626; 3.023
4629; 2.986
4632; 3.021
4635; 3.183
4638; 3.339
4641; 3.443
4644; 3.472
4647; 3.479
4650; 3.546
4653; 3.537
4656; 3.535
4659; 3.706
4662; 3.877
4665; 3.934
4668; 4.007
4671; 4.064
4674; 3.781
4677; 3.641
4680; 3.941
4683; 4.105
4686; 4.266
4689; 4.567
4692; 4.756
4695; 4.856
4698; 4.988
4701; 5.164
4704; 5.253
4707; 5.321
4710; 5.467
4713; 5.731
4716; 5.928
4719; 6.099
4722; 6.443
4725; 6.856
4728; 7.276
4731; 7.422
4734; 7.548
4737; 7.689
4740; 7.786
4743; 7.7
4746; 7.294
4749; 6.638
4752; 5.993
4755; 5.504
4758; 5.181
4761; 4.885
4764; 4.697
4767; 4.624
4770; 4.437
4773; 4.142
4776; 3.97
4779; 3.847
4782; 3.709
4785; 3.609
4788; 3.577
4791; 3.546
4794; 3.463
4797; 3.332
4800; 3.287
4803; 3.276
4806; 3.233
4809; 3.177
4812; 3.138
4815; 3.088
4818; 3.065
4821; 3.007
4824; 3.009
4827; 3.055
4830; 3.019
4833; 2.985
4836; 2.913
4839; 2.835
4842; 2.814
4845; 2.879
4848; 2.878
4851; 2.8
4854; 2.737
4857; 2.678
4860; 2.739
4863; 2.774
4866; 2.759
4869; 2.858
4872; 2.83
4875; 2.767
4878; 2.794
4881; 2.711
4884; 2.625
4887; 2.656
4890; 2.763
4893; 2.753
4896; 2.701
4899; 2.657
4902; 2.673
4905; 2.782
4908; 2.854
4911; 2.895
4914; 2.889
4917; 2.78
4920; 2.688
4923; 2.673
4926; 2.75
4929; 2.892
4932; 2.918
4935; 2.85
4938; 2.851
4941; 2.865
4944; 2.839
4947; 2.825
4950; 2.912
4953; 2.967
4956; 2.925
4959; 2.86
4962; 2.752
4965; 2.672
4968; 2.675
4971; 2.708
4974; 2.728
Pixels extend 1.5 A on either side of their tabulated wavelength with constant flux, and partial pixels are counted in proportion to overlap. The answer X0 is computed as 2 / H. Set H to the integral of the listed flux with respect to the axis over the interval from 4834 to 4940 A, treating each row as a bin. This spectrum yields 0.007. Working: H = 295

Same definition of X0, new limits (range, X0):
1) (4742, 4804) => 0.007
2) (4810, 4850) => 0.017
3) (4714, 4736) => 0.013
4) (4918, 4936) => 0.040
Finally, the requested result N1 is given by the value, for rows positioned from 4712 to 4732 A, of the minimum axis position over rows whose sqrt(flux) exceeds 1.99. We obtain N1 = 4713 A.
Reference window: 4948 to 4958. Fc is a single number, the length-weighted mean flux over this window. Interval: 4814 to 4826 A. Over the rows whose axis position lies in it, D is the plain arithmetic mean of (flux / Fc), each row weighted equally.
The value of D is 1.04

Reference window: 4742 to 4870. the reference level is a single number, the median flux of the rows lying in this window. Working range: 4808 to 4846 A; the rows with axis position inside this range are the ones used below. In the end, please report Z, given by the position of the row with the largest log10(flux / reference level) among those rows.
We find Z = 4809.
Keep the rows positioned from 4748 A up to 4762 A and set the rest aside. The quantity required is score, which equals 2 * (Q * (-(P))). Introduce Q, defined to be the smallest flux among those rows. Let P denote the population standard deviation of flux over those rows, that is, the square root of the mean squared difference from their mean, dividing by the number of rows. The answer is -6.1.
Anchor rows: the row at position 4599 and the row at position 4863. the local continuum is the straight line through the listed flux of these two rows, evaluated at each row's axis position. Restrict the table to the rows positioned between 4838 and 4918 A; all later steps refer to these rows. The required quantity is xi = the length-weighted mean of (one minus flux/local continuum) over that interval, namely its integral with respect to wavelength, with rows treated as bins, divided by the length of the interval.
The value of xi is 0.0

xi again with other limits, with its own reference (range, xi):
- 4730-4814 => -0.7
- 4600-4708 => -0.3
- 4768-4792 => -0.4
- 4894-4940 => 0.0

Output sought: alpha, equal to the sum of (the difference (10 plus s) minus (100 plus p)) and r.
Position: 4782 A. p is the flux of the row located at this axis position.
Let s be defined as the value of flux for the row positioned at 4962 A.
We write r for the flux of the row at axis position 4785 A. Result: -87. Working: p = 3.709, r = 3.609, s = 2.752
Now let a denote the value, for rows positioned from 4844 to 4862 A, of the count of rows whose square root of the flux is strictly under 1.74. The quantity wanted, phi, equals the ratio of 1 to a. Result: 0.17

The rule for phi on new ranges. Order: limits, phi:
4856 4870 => 0.20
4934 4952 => 0.17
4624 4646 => 0.33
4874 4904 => 0.10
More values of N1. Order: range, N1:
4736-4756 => 4737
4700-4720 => 4701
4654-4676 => 4668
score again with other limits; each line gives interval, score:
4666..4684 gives -1.2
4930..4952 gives -0.2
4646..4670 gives -1.4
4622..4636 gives -0.4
